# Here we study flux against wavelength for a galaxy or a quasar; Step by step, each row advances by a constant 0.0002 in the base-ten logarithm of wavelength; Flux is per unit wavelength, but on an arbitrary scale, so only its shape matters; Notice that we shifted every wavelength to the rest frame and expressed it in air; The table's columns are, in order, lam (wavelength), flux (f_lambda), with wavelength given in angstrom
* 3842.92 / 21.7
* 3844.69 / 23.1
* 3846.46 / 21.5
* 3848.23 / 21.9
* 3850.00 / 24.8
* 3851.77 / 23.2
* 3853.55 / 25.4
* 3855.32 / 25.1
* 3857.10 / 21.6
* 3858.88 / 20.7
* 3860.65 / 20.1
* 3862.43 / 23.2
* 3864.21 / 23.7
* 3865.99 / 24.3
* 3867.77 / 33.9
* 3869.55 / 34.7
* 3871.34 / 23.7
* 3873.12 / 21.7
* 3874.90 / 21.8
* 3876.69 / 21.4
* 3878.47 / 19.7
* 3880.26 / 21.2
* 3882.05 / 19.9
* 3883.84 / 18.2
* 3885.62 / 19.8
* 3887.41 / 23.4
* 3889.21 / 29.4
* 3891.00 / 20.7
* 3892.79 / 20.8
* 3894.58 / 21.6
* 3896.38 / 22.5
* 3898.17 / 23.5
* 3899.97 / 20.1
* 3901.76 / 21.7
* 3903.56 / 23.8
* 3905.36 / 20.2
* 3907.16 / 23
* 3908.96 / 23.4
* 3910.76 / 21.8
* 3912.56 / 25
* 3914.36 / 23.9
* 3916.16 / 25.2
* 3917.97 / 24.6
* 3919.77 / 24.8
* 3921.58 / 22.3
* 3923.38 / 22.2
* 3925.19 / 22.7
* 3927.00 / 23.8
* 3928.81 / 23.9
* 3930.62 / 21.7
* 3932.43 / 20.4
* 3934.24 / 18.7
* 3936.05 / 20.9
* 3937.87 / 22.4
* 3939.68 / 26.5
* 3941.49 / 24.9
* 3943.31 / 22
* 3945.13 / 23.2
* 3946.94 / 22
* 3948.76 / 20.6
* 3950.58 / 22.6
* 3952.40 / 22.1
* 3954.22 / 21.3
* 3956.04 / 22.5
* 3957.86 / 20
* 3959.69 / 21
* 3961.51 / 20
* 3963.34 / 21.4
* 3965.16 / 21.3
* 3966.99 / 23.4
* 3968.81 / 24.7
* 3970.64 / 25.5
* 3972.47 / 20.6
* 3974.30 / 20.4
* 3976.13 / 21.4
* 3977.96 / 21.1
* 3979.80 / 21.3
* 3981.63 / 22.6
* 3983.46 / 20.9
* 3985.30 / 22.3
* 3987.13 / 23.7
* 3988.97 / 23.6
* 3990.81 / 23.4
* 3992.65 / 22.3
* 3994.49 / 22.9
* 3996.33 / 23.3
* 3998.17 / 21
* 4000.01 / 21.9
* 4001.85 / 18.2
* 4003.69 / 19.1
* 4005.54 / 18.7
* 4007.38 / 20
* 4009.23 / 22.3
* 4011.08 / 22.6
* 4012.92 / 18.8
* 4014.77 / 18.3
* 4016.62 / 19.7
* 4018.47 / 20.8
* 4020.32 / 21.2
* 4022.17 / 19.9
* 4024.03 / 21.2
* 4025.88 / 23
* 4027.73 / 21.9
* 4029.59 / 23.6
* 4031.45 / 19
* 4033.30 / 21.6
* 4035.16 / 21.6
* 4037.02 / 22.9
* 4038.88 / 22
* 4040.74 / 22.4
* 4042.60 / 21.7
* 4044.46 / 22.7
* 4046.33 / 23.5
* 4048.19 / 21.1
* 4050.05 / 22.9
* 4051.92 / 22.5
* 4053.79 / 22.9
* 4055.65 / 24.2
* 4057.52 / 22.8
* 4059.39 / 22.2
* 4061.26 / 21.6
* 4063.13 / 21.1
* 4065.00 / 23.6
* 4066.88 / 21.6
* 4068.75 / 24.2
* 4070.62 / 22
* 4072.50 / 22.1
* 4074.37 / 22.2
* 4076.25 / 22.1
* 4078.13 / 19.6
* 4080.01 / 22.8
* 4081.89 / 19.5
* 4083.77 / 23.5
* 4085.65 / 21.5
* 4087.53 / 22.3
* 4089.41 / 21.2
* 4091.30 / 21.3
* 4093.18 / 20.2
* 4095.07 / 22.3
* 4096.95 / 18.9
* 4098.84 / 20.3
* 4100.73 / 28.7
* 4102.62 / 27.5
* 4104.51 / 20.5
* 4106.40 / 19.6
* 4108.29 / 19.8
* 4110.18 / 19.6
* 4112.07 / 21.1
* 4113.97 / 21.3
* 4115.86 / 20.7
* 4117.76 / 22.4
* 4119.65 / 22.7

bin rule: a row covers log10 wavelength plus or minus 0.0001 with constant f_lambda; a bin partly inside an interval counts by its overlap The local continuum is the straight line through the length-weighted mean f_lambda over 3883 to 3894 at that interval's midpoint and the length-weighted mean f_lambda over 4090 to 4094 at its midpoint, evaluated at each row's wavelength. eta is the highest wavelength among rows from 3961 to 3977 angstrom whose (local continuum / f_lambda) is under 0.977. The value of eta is 3970.64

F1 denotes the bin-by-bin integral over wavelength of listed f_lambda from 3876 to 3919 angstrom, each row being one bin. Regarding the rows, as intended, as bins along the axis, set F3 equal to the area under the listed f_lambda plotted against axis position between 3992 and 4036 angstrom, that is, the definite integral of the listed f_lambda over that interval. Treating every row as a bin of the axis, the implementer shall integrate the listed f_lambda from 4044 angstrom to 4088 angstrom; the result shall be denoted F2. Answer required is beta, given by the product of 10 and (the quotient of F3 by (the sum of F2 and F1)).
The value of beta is 4.75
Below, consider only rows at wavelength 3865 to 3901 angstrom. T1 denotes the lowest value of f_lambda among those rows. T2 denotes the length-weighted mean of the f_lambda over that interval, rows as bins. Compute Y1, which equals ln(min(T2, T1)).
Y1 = 2.90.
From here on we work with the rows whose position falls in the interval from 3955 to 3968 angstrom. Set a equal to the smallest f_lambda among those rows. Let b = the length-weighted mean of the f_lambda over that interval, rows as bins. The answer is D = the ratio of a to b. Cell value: 0.93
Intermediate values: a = 20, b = 21.41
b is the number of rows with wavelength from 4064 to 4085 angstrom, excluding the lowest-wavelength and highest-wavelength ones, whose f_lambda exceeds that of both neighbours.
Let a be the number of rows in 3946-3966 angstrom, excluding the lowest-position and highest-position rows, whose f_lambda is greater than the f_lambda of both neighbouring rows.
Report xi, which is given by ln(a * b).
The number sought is 2.48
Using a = 4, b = 3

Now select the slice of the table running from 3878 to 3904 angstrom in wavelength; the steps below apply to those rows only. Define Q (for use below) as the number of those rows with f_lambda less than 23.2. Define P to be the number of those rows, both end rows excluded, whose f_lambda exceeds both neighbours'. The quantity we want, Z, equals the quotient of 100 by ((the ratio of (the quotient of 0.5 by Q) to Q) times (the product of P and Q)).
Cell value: 733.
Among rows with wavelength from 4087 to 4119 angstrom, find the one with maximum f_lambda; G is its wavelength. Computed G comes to 4100.73 angstrom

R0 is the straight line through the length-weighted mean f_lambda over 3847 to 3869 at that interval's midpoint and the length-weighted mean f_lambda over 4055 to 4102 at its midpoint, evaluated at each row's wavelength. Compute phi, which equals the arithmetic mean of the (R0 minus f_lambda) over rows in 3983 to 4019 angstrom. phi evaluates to 1.6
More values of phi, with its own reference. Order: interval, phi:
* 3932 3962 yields 1.5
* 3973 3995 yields 0.8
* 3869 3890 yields 1.0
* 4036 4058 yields -0.3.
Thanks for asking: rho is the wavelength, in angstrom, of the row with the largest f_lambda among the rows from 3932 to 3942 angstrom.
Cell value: 3939.68 angstrom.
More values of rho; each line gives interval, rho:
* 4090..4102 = 4100.73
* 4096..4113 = 4100.73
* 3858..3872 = 3869.55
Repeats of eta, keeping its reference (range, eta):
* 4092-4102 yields 4100.73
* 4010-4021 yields 4011.08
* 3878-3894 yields 3889.21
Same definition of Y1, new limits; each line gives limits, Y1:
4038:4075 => 3.05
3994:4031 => 2.90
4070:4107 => 2.94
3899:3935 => 2.93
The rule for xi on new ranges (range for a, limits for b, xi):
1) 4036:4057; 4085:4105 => 2.48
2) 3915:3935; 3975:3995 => 1.39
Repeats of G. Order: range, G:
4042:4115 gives 4100.73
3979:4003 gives 3987.13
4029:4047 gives 4029.59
